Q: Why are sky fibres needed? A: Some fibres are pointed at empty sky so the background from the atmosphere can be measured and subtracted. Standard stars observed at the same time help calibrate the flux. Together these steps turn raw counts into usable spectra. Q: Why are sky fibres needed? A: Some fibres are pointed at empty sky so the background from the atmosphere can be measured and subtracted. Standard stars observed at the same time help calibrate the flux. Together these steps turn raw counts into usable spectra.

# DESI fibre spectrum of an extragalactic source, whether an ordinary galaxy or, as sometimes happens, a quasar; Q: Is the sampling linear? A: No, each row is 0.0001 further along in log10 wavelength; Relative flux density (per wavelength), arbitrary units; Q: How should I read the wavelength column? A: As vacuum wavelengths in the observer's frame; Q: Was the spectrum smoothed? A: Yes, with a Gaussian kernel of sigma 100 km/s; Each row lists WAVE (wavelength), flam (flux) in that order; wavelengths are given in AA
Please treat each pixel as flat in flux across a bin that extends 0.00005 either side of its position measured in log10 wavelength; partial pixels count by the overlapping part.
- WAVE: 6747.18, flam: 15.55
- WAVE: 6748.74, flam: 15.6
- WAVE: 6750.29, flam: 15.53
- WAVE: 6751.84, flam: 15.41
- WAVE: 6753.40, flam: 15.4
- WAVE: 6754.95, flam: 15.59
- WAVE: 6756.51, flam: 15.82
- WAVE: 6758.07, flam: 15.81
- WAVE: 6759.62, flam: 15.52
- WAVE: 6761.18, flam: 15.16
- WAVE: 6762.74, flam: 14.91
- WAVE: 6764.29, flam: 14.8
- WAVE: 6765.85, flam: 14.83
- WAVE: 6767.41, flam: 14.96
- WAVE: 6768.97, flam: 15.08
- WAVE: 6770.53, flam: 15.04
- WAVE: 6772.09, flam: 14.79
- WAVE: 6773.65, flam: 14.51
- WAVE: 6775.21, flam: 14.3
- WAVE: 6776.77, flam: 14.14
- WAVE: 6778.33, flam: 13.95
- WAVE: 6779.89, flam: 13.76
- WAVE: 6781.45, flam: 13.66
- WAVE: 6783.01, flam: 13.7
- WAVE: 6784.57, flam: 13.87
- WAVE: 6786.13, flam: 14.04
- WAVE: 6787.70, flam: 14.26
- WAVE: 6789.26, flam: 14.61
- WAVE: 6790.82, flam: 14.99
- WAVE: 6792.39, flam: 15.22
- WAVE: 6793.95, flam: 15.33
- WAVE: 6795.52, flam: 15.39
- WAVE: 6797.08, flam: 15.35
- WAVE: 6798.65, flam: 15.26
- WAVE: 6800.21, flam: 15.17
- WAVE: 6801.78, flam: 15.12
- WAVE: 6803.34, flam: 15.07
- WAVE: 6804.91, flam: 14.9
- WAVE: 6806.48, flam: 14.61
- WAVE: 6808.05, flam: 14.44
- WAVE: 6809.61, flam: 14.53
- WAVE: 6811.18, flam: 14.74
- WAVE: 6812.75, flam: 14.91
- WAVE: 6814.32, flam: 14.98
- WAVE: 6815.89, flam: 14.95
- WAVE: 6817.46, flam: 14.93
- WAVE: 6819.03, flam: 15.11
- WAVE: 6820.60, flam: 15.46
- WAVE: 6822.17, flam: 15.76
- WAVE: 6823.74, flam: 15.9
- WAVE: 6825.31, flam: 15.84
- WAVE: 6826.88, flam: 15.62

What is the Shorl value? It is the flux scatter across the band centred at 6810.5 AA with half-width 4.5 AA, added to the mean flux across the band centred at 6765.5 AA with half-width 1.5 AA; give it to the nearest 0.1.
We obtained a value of 15.0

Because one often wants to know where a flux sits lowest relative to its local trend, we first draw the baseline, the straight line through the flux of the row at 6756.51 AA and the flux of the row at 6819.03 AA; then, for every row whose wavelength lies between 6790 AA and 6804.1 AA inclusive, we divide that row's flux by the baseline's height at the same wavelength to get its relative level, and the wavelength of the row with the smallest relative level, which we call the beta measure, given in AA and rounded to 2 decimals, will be 6790.82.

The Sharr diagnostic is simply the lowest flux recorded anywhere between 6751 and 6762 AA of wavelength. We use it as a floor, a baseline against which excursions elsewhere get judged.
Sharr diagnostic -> 15.16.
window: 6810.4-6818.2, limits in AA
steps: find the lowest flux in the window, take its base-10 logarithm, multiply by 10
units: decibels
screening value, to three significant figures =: 11.7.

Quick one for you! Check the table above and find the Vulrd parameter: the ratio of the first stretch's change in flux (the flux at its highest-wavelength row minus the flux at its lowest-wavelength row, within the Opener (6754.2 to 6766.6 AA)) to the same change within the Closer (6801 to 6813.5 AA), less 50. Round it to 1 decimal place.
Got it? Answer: -46.4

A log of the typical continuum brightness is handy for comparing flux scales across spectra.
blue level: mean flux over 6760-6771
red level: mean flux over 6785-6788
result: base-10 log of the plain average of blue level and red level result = 1.16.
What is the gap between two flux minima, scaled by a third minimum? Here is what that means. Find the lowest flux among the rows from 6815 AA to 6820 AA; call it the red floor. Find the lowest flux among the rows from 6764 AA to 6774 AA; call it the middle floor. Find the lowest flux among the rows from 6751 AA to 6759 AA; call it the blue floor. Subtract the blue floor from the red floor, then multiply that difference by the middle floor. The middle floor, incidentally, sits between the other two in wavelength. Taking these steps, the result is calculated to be -6.8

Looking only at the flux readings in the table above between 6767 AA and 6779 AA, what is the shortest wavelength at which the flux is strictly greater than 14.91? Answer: 6767.41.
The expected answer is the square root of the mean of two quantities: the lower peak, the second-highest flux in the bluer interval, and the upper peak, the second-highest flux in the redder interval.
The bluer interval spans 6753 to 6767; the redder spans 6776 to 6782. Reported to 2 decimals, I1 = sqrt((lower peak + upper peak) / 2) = 3.86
